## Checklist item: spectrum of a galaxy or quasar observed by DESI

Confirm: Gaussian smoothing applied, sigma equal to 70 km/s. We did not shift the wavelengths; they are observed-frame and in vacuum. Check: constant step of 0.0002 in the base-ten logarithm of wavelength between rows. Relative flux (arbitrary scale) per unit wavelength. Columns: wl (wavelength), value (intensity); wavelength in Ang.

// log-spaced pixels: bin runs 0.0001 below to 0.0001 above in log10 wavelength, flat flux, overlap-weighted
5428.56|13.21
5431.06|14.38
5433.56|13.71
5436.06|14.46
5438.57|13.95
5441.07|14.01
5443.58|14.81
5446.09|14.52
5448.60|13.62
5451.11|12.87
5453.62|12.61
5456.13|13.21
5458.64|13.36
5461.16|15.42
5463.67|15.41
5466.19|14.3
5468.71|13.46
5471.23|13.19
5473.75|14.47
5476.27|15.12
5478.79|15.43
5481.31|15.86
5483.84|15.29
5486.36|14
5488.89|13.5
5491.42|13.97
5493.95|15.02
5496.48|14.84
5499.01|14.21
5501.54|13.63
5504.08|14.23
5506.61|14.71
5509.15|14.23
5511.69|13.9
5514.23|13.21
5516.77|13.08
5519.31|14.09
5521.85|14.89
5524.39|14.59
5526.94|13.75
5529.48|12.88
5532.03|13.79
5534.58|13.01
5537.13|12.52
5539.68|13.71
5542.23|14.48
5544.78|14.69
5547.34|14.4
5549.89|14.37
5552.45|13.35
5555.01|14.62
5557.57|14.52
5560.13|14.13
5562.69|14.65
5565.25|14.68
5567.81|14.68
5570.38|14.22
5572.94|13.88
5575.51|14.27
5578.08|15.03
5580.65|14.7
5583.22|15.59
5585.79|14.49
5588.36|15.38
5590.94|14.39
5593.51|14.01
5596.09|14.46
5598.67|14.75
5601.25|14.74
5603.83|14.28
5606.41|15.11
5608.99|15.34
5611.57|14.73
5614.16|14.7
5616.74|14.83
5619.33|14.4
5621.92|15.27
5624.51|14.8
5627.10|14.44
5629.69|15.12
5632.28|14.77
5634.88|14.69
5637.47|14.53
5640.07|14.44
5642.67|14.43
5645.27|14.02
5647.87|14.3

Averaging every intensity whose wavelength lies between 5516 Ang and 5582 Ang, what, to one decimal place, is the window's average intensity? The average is 14.1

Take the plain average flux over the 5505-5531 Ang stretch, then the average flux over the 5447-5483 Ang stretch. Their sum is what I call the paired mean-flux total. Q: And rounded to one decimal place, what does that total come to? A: 28.1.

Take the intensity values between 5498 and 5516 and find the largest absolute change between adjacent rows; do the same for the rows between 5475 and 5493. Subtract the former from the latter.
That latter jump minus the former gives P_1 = 0.60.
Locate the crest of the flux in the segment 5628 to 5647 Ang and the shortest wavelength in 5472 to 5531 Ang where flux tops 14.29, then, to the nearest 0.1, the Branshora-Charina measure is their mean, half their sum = 5551.7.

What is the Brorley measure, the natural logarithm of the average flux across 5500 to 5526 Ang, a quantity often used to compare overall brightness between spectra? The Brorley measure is 2.64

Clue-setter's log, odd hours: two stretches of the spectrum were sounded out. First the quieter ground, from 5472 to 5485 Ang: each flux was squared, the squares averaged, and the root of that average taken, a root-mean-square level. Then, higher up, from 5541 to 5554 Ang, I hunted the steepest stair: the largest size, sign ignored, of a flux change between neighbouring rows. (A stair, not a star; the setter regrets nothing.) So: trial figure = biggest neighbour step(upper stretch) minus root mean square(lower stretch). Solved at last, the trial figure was -14.2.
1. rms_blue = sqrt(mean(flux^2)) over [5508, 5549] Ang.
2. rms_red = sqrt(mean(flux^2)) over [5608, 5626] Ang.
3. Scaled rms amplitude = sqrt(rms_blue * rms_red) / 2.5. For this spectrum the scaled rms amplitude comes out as 5.74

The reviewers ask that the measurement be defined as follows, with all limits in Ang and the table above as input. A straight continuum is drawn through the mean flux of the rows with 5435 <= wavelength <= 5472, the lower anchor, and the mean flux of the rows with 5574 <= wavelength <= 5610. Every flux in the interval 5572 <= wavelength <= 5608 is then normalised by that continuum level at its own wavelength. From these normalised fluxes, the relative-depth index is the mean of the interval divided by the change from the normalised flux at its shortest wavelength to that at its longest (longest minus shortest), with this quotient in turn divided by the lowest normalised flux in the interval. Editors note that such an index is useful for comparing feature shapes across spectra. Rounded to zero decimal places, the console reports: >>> 15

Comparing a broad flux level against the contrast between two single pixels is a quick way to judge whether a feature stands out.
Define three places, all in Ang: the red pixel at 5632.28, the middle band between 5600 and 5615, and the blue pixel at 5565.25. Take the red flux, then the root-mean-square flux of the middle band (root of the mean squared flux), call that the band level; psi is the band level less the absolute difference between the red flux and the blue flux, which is 14.7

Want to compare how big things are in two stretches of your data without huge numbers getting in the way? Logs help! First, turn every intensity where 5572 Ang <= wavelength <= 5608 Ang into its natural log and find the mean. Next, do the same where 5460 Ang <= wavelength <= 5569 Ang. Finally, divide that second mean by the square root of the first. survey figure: 1.62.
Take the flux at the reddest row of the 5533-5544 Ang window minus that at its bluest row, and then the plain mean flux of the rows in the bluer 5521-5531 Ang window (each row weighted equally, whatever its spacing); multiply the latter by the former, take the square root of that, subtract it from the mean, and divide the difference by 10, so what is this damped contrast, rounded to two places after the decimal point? 0.95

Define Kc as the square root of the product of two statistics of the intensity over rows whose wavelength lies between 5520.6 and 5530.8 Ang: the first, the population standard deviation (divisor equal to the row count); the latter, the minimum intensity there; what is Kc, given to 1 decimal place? 3.2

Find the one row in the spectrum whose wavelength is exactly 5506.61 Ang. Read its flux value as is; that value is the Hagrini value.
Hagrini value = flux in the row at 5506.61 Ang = 14.71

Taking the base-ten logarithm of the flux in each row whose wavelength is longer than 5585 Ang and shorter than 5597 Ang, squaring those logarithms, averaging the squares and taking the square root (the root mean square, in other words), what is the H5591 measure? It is 1.16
